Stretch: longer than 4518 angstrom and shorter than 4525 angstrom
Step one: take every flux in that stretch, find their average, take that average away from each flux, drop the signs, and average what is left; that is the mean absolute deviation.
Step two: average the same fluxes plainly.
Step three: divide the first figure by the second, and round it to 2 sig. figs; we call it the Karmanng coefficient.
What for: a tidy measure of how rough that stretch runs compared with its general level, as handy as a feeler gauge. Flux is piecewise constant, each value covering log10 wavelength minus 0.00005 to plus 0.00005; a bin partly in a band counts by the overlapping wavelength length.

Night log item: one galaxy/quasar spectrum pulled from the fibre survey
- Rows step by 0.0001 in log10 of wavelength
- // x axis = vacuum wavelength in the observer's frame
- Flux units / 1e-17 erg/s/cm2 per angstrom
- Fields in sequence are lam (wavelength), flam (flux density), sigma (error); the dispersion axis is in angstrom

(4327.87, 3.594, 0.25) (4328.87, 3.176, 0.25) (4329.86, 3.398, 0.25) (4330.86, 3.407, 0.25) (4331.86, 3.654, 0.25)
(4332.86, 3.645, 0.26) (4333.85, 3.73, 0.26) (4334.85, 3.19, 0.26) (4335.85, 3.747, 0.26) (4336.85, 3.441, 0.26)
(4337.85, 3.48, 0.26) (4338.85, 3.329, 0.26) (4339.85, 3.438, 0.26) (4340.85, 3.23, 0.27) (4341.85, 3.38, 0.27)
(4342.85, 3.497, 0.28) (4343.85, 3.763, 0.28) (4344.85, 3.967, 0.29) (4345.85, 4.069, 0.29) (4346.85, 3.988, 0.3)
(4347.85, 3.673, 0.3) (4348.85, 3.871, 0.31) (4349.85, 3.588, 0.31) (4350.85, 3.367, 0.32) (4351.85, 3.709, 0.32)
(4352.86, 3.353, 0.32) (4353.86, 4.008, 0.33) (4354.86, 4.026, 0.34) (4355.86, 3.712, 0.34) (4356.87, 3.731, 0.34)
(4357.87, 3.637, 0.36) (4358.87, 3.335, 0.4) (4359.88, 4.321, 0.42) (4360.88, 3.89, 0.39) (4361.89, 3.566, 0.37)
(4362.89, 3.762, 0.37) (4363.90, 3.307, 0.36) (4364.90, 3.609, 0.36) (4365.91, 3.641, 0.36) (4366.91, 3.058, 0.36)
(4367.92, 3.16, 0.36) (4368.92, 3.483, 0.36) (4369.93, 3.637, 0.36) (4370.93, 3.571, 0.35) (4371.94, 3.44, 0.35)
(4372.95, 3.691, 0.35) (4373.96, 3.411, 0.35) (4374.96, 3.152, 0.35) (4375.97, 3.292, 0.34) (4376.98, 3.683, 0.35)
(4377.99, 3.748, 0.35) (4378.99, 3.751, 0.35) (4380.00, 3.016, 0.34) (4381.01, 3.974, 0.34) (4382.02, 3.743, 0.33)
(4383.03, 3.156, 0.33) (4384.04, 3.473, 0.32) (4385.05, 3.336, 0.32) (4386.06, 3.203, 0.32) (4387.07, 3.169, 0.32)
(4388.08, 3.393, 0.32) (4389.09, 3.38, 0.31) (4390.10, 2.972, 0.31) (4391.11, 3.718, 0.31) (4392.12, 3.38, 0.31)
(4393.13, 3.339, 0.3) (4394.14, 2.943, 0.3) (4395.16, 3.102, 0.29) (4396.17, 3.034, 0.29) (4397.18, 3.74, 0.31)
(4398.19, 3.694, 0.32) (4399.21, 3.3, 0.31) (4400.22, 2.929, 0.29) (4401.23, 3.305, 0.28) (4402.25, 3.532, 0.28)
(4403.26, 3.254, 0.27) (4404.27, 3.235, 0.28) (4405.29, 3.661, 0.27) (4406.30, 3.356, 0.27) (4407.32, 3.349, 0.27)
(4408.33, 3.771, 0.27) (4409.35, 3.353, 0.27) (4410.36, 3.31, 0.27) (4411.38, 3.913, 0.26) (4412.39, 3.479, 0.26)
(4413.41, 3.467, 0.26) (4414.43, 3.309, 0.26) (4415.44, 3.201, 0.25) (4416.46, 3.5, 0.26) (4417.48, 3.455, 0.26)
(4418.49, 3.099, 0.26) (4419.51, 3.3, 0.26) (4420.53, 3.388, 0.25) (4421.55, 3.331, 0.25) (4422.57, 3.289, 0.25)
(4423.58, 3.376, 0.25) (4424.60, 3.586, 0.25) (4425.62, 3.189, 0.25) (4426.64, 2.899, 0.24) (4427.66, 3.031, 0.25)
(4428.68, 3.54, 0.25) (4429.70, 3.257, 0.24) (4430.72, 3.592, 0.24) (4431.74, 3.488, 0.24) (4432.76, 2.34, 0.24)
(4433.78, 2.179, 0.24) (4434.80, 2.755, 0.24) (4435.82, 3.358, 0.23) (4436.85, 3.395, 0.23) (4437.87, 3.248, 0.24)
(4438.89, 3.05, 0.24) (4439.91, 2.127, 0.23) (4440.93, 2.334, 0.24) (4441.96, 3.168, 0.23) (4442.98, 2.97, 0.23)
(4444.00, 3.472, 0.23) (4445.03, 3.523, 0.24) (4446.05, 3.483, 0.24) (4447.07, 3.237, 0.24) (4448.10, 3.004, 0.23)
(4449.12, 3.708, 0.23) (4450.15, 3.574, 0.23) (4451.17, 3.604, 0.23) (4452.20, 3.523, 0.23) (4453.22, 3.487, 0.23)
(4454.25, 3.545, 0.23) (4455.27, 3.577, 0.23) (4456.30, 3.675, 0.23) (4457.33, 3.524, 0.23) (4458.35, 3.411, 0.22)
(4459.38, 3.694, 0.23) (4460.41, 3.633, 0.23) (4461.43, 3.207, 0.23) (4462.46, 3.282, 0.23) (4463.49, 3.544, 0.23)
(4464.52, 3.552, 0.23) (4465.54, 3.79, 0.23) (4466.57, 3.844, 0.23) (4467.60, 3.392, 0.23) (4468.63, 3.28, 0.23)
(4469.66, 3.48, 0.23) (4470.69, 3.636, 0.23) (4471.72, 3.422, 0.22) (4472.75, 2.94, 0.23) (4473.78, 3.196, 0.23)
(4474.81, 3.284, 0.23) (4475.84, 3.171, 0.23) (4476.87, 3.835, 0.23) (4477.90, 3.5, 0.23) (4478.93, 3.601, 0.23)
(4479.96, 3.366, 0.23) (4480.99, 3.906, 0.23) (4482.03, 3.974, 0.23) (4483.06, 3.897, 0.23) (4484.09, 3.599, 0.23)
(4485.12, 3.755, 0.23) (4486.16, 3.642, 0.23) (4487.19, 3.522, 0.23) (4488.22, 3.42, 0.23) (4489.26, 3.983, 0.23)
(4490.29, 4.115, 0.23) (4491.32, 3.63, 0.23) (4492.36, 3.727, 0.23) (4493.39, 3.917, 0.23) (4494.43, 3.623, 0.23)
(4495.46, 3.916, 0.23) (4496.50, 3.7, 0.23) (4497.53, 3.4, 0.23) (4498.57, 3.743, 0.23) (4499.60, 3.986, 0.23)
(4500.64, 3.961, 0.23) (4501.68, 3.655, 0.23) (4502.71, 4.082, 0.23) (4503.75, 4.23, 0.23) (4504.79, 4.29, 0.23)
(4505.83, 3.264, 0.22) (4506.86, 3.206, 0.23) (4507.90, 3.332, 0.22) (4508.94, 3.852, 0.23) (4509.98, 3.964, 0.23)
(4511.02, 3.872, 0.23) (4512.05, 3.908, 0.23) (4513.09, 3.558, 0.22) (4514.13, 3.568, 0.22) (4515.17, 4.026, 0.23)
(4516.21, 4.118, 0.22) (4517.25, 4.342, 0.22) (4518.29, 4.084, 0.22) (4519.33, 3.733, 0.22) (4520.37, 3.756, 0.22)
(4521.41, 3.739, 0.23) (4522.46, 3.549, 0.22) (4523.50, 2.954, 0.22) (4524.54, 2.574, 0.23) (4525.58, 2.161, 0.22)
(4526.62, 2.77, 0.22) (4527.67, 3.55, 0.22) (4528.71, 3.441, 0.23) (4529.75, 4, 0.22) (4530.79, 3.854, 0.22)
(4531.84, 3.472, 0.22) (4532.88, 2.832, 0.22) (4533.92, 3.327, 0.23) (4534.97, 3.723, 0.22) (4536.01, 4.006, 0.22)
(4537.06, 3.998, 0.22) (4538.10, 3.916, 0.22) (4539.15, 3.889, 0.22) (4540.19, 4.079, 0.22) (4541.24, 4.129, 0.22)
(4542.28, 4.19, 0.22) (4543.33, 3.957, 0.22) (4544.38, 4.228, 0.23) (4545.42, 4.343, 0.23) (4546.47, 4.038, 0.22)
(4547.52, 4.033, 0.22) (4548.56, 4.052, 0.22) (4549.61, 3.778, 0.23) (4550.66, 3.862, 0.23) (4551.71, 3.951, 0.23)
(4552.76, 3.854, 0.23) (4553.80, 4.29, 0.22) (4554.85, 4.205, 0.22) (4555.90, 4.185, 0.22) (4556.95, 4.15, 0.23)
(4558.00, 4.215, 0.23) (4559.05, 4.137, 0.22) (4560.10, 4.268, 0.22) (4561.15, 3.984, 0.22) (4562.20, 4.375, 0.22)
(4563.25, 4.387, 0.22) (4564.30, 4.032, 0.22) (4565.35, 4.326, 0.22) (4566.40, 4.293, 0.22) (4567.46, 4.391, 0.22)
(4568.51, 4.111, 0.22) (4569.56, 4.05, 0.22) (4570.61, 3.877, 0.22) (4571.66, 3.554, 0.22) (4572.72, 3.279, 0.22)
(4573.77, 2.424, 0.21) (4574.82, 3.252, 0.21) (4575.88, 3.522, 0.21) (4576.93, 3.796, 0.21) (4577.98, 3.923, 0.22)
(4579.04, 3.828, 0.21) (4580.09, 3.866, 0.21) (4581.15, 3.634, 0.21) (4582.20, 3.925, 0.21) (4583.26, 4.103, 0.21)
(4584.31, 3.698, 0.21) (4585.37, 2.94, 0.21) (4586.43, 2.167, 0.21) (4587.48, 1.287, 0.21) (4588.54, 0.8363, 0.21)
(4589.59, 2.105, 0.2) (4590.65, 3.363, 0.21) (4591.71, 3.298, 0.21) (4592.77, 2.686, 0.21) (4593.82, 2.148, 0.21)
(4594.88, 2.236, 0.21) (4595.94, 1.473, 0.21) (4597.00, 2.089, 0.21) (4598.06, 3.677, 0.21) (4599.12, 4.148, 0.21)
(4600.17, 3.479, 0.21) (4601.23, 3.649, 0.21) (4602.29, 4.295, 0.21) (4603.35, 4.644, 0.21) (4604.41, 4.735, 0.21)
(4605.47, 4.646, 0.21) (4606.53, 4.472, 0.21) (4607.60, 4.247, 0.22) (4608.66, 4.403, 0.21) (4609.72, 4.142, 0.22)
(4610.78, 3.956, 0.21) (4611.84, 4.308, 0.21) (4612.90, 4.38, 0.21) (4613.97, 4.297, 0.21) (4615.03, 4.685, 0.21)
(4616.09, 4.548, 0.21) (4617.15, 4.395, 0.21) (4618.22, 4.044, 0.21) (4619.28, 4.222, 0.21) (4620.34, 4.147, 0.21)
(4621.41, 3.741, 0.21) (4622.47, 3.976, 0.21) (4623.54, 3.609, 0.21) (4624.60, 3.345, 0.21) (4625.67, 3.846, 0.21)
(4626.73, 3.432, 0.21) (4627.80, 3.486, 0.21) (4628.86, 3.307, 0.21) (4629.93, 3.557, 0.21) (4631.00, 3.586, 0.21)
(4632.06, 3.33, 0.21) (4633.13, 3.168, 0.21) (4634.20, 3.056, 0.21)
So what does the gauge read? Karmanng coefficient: 0.12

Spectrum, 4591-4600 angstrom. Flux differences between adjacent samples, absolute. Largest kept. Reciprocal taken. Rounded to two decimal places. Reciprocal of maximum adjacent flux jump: 0.63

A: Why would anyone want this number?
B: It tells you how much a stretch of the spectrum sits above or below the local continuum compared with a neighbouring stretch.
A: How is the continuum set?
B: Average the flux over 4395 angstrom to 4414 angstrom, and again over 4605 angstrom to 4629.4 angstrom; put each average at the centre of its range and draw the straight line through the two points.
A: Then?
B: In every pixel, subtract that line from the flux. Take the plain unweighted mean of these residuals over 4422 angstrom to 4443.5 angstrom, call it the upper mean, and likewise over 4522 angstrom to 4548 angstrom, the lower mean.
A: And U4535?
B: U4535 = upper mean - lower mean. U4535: -0.27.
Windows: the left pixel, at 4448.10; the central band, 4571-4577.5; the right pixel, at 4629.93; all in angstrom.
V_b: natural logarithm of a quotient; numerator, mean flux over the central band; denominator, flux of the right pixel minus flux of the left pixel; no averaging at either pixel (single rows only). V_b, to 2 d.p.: 1.79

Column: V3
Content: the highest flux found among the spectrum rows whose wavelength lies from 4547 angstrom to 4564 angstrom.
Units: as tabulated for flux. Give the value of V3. 4.387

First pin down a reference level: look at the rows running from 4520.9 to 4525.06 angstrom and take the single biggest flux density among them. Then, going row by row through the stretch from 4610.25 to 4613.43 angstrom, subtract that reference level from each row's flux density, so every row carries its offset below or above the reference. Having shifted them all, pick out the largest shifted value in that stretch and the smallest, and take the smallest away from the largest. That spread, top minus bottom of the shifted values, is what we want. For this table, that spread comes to 0.42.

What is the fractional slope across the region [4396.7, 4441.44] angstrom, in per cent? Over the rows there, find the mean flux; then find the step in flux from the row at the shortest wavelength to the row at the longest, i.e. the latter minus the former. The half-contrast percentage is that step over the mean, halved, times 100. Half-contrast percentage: -22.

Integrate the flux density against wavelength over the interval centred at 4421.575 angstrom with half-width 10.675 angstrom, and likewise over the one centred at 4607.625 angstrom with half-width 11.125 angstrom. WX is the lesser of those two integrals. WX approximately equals 72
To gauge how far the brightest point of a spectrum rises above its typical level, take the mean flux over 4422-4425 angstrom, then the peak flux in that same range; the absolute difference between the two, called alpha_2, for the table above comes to 0.17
